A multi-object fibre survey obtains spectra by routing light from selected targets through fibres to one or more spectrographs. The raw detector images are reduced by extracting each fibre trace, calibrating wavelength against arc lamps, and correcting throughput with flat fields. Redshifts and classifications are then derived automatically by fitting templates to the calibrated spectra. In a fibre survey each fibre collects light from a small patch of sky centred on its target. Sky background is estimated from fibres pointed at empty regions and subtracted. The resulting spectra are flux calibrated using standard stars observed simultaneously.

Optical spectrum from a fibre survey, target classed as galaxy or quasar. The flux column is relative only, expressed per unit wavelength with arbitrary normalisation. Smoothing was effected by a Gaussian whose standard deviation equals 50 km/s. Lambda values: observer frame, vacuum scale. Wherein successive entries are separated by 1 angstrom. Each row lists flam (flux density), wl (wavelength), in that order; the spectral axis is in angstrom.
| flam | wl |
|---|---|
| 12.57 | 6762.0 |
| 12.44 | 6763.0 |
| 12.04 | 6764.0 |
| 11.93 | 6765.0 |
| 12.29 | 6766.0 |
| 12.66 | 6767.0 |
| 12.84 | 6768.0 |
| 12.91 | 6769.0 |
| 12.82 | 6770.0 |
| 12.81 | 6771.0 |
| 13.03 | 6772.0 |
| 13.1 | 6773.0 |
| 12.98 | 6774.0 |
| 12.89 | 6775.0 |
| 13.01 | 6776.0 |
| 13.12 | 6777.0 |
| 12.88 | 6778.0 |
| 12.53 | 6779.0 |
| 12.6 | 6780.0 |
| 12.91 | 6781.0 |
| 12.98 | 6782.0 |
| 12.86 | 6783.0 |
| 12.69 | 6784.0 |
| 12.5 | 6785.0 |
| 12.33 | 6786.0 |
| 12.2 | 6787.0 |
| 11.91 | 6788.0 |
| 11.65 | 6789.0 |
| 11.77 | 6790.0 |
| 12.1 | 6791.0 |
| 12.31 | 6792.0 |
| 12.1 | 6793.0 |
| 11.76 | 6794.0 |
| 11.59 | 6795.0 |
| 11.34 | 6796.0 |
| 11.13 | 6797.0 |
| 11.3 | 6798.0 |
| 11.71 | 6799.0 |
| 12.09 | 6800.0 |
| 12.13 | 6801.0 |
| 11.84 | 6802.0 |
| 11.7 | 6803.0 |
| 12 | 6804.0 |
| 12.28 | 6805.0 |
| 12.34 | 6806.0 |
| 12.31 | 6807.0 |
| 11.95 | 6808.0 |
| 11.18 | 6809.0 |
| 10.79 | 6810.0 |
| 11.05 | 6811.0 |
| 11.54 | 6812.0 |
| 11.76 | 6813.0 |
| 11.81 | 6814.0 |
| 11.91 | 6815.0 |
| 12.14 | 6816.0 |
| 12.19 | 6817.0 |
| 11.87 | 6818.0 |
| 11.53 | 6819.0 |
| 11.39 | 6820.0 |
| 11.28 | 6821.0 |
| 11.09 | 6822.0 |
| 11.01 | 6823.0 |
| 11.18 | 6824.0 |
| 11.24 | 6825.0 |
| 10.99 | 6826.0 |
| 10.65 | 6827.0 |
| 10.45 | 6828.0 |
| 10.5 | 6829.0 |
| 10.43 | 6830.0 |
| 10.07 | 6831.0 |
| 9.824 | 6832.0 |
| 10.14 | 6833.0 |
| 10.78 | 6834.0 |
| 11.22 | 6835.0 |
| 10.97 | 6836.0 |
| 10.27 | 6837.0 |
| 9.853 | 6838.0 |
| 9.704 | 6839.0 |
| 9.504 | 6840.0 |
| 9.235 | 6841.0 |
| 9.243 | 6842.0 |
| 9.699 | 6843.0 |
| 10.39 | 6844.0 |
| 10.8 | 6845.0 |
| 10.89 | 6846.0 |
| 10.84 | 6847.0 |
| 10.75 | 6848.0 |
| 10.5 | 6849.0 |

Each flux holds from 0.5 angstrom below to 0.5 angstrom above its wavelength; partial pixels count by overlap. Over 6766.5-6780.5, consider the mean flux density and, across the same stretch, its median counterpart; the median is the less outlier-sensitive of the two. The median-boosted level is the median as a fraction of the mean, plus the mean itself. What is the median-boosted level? 13.9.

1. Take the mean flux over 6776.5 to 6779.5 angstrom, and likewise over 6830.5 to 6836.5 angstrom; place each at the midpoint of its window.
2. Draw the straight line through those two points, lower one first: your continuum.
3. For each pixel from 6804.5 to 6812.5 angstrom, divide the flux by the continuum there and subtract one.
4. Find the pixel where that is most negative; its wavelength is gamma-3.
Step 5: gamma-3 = 6810.0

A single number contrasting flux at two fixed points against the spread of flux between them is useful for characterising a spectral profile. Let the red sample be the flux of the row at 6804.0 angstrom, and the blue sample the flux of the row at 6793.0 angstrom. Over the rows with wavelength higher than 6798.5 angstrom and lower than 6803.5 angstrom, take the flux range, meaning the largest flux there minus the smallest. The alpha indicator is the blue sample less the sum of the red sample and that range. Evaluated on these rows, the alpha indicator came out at -0.33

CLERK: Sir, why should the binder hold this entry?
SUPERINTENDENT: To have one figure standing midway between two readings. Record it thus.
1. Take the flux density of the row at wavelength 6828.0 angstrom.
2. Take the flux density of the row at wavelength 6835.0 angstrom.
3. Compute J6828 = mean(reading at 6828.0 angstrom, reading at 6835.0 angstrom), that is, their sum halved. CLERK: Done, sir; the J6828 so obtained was 10.8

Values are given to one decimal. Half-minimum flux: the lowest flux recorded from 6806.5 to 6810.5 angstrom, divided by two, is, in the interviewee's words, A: 5.4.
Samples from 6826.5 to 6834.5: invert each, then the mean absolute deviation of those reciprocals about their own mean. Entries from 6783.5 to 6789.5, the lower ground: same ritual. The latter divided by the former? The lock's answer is 0.8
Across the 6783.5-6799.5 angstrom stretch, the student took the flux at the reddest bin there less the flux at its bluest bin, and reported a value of -1.0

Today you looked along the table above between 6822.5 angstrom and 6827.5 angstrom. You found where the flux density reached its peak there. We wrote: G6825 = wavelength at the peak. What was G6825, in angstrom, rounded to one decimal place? 6825.0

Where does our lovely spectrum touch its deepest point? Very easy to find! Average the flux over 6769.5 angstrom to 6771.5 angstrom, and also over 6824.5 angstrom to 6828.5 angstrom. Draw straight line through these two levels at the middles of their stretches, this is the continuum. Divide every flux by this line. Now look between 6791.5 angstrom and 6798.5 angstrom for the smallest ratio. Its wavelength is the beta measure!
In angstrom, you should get 6797.0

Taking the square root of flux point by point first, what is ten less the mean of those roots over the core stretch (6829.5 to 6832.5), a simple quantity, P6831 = 6.82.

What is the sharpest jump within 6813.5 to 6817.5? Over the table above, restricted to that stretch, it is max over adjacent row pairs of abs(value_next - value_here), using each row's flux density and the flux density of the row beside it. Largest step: 0.230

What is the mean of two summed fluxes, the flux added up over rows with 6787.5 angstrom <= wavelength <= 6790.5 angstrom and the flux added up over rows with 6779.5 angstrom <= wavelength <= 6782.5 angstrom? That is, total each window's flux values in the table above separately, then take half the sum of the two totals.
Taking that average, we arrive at 36.9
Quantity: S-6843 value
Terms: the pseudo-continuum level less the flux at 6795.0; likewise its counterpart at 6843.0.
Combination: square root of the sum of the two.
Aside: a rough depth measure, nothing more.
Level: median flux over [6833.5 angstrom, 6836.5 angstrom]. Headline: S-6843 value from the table 0.81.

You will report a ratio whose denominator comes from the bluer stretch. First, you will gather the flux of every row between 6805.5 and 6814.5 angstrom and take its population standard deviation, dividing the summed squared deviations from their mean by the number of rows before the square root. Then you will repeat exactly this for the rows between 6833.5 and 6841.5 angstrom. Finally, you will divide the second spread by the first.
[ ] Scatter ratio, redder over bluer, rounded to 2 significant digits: 1.3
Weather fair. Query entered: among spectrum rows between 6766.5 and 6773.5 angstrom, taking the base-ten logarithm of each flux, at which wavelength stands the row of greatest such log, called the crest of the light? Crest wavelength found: 6773.0 angstrom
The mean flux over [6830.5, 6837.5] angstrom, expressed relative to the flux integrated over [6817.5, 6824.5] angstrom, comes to 0.132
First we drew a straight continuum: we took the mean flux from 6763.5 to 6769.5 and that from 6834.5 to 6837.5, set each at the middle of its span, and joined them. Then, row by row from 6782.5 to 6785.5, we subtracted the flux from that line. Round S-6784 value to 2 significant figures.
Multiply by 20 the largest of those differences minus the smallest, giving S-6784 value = 6.3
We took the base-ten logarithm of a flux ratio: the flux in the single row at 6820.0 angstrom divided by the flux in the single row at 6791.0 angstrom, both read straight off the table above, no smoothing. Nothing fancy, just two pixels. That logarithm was -0.03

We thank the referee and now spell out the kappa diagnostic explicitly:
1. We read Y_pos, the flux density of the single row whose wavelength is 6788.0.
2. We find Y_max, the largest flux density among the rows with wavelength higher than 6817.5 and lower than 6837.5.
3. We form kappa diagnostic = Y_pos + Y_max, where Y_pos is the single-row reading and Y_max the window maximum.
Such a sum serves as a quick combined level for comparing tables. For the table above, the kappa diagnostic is 23.8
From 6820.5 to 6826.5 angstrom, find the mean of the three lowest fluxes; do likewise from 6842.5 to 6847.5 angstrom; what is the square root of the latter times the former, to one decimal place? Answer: 10.7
